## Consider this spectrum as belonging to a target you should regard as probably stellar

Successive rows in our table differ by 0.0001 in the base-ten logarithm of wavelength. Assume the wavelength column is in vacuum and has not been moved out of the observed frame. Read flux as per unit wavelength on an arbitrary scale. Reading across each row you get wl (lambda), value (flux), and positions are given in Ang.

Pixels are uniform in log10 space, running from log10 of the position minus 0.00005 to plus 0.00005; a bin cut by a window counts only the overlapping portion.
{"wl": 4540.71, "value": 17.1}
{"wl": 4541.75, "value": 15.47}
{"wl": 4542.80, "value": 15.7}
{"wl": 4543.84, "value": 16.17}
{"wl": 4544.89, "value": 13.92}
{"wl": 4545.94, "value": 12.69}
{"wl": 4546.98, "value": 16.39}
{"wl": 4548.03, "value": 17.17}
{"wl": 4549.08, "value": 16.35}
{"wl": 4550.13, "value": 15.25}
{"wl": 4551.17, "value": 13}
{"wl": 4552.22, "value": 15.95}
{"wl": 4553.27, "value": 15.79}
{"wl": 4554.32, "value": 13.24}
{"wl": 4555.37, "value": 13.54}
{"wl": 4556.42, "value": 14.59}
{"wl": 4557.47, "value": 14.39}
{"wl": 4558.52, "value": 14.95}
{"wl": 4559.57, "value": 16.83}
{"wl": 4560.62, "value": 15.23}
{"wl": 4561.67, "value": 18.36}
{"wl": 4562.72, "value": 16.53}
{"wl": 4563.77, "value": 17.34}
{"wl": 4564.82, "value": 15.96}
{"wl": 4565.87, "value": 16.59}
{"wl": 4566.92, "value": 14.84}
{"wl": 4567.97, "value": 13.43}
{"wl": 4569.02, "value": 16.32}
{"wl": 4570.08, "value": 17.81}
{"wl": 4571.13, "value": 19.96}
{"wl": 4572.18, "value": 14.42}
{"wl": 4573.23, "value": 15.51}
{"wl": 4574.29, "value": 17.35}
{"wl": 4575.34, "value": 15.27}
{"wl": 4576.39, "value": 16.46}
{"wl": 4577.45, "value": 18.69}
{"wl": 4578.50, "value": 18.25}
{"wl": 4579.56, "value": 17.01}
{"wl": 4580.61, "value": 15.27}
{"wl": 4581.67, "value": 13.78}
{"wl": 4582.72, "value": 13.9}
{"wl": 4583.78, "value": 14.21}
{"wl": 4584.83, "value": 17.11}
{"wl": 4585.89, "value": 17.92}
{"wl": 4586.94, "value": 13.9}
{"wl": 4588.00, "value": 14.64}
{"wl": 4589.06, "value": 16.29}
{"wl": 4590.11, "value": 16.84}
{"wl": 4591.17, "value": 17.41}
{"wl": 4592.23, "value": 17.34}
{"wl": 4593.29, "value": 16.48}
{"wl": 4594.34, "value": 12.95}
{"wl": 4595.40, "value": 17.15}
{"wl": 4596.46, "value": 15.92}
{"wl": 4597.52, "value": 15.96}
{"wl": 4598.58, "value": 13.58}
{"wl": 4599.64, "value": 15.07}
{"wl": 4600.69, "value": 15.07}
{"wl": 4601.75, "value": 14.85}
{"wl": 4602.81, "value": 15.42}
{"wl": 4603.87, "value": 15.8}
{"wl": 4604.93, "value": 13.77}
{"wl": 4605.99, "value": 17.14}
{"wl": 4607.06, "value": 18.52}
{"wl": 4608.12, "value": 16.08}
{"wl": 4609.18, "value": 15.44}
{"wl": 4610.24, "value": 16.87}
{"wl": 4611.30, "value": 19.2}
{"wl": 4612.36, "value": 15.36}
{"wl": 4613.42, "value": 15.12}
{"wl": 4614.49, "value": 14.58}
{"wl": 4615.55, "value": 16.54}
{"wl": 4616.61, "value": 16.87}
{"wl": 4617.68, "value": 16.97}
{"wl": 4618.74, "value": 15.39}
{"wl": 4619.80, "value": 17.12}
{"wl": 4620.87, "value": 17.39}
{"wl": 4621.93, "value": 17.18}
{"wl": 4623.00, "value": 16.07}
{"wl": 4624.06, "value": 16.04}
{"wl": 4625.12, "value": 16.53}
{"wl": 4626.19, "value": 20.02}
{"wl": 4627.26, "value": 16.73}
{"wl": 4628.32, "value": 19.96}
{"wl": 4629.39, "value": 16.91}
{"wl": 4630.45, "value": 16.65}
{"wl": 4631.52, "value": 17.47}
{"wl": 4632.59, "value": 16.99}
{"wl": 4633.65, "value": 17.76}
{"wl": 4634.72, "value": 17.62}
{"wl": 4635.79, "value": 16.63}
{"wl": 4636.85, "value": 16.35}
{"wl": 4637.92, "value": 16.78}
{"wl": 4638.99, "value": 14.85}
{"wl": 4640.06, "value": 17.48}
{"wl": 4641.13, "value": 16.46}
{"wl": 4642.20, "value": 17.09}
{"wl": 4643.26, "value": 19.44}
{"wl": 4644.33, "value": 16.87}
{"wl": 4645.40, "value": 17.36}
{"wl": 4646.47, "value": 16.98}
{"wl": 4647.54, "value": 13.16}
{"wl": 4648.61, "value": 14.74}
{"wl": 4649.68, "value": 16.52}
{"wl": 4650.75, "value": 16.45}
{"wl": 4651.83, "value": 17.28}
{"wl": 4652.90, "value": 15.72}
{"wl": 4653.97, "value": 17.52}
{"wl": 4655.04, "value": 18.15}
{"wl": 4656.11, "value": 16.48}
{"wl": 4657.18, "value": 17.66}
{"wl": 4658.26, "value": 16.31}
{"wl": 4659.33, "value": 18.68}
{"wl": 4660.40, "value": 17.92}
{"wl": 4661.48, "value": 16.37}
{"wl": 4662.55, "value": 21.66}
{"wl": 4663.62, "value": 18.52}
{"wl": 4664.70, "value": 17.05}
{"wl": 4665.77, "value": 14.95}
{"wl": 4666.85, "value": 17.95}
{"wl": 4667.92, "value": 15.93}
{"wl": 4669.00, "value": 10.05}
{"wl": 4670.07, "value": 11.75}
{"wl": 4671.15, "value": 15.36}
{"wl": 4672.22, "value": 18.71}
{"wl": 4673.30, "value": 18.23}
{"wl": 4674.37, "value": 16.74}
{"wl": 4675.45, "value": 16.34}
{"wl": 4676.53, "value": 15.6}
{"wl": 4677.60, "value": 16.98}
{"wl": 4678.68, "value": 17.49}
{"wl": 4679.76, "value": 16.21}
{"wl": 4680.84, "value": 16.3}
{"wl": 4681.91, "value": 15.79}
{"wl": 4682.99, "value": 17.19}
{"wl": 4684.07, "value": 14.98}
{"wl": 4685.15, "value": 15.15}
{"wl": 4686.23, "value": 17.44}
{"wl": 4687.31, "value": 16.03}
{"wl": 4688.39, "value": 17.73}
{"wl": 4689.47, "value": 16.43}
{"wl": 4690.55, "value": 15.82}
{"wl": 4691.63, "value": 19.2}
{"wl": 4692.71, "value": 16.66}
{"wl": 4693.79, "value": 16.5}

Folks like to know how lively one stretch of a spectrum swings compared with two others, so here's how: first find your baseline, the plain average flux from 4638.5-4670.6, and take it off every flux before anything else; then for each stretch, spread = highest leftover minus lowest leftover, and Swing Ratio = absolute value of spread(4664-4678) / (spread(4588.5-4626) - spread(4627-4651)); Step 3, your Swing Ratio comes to 16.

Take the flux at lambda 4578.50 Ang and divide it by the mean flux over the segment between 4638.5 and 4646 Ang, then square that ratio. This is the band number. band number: 1.14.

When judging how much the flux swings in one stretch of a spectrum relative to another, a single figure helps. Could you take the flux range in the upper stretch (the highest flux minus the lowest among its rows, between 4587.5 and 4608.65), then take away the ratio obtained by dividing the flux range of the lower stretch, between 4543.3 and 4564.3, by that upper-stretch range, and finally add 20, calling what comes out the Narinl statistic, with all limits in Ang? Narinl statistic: 25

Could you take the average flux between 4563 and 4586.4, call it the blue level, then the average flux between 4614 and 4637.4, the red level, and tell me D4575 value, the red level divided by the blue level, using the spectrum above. 1.046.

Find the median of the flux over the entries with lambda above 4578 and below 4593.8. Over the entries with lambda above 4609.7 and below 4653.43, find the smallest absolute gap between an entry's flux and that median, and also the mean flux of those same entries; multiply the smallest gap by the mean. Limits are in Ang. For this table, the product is 0.3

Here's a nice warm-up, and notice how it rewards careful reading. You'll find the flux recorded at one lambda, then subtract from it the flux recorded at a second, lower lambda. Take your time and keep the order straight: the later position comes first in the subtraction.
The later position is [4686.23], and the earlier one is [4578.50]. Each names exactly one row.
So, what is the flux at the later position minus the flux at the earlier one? -1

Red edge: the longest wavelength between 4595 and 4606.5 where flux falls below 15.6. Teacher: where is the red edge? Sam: 4604.93 Ang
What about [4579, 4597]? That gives 4594.34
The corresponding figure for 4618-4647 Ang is 4638.99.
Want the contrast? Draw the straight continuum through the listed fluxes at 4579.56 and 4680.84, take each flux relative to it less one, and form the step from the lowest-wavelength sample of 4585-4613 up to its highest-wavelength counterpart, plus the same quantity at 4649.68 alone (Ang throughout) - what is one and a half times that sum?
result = -0.21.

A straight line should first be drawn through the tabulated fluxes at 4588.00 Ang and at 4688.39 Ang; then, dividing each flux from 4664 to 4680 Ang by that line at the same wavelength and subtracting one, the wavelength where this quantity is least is 4669.00 Ang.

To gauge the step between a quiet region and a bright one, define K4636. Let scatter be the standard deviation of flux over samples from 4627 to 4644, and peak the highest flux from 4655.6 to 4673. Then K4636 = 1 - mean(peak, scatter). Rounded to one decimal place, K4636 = -10.4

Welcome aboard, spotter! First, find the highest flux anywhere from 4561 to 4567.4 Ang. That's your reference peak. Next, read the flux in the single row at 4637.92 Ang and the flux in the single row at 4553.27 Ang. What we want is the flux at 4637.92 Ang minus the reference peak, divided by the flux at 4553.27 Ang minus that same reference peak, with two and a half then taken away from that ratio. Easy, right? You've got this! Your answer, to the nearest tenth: -1.9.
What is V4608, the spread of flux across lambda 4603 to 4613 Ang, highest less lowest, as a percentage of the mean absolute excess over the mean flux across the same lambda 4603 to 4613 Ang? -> 416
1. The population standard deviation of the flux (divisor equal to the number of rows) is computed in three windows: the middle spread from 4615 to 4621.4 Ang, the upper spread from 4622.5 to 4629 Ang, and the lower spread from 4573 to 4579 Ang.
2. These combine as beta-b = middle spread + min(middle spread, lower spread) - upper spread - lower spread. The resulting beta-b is -1.7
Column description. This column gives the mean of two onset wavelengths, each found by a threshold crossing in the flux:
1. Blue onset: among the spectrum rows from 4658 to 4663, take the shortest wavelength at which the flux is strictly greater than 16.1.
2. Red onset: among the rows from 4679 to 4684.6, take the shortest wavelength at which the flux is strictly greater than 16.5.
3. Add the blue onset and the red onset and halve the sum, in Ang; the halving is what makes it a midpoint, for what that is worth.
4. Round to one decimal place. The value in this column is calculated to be 4670.6 Ang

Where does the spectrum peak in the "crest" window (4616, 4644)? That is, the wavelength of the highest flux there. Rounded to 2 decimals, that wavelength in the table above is 4626.19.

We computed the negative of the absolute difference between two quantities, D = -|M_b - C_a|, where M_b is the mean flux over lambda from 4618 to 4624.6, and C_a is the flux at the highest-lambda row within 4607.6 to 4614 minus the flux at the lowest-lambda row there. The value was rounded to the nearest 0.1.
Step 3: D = -17.5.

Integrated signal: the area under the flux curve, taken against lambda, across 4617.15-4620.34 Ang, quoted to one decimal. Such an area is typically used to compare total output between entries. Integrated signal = 52.6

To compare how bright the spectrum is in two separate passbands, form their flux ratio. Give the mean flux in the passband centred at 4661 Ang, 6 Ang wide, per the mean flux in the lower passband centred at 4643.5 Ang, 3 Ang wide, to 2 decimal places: 1.02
